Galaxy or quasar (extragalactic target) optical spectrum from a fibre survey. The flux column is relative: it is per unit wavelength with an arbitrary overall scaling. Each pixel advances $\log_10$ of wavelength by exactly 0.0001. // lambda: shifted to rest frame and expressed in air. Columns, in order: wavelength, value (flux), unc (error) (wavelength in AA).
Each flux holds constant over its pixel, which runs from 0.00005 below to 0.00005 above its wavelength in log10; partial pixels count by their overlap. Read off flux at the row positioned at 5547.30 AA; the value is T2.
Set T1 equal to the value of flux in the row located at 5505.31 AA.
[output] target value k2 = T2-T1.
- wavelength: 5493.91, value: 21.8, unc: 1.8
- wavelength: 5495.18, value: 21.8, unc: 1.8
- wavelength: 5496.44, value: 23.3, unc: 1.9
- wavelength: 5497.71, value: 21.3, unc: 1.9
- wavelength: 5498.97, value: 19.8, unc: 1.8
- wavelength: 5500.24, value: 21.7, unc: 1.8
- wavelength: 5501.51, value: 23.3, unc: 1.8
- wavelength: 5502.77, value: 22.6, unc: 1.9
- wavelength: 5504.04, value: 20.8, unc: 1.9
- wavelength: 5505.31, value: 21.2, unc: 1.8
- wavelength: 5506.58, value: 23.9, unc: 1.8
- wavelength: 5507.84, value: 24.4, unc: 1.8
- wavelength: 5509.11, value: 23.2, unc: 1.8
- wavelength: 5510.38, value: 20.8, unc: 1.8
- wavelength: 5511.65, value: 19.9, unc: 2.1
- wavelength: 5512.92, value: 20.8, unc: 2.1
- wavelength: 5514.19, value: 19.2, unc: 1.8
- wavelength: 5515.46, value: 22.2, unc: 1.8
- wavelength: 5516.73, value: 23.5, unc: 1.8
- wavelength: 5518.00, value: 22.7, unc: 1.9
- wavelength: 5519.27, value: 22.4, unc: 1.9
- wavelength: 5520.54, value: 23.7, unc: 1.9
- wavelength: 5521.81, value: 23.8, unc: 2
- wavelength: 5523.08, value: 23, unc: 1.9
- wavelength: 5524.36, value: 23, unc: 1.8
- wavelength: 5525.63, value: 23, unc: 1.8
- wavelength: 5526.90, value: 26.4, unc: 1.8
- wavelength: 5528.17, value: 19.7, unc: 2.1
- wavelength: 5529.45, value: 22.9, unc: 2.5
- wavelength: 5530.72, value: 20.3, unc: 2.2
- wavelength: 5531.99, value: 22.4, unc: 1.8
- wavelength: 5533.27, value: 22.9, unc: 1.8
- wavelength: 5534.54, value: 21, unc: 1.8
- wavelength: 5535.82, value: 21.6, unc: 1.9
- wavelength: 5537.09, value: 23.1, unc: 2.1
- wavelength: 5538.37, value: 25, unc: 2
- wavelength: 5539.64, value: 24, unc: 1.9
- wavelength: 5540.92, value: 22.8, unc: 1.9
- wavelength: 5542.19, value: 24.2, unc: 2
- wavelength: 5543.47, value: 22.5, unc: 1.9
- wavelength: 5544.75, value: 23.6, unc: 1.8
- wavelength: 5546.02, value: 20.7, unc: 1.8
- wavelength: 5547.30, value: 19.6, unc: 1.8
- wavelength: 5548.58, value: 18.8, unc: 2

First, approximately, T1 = 21.2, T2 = 19.6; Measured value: -2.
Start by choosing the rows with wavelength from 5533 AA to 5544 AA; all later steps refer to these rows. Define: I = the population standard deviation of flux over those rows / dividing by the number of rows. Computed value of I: 1.19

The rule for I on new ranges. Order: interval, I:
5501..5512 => 1.50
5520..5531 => 1.85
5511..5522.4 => 1.59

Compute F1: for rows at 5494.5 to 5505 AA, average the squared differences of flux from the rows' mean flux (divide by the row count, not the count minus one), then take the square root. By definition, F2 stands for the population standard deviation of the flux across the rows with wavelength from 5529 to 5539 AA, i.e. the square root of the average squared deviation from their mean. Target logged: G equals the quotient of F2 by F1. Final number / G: 1.19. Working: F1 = 1.14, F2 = 1.36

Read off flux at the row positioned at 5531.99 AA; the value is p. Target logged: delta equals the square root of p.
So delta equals 4.73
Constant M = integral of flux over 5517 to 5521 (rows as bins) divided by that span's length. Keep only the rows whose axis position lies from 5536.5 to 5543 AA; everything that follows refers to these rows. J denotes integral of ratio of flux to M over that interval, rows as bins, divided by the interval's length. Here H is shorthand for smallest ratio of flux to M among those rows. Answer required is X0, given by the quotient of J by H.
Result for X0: 1.04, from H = 0.99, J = 1.04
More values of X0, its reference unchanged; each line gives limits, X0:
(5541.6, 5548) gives 1.13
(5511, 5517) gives 1.09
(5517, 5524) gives 1.03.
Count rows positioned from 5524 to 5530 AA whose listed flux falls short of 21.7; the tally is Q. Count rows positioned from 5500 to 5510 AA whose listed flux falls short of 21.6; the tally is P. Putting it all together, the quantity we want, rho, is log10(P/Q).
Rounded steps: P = 2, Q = 1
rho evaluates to 0.30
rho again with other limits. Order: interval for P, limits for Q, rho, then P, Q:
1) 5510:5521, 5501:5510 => 0.30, 4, 2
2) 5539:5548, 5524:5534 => 0.00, 2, 2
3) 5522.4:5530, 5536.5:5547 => 0.00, 1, 1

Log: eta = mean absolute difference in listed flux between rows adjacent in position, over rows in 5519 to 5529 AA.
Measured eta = 1.76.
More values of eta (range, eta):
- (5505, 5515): 1.46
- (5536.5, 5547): 1.60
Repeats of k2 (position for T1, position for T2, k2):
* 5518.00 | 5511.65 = -3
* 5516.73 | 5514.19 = -4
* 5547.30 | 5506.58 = 4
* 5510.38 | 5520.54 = 3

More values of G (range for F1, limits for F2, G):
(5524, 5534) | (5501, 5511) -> 0.70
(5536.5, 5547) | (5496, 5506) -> 0.95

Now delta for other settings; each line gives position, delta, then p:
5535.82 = 4.65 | 21.6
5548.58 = 4.34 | 18.8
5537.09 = 4.81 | 23.1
